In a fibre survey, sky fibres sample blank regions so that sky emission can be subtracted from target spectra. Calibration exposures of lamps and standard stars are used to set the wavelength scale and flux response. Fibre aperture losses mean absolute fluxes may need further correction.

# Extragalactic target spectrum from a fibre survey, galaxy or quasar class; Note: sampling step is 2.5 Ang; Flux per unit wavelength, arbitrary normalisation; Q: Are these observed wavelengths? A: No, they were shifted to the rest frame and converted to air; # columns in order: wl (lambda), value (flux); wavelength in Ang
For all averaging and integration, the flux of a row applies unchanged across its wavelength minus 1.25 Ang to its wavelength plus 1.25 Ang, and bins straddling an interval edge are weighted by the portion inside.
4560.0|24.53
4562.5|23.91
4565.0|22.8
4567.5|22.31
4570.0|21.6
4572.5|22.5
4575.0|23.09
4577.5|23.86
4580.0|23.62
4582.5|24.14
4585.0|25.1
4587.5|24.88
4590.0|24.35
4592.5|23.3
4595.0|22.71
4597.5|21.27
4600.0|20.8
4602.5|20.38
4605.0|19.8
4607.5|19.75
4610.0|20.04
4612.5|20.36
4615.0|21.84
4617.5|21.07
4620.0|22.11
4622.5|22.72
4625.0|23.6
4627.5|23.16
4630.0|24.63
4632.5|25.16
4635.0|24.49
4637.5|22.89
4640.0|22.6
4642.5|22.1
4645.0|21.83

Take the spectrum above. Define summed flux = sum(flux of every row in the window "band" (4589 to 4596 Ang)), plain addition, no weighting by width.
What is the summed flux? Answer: 70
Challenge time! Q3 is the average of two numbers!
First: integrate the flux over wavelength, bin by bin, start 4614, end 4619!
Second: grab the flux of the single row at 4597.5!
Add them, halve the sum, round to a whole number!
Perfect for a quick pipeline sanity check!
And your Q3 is 64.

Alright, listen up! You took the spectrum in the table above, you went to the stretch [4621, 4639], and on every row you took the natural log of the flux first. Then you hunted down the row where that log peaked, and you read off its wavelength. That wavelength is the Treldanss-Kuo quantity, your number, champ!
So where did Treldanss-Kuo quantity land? 4632.5 Ang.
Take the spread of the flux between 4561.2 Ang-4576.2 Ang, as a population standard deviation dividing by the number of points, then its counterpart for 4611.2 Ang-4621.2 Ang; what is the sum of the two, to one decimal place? 1.4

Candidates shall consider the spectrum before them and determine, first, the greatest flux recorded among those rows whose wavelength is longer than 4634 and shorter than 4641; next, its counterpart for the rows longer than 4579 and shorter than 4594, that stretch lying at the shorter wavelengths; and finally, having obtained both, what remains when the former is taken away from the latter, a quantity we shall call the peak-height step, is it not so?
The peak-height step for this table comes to 1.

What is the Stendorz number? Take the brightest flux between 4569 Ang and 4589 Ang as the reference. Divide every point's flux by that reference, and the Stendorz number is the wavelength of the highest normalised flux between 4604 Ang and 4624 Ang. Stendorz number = 4622.5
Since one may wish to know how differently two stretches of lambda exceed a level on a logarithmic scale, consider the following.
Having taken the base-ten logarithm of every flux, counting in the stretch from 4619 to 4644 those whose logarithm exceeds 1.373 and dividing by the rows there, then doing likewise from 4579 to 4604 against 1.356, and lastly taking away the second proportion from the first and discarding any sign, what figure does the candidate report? 0.40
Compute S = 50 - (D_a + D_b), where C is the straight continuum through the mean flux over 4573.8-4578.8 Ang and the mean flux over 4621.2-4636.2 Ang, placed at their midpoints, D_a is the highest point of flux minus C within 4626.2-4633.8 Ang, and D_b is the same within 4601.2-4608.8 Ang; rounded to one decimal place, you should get 52.2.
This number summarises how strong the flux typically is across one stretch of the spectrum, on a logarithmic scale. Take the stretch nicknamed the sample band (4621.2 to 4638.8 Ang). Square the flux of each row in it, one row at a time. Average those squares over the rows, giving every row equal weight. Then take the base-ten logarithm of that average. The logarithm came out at 2.75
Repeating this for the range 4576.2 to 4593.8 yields 2.77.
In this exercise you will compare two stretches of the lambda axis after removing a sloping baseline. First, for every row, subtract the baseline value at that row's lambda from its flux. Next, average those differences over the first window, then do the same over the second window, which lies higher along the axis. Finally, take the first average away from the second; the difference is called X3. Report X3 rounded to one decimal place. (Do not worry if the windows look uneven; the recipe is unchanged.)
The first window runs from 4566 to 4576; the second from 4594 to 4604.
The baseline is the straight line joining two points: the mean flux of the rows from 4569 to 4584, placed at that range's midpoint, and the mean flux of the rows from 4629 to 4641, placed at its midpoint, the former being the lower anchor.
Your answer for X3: -1.5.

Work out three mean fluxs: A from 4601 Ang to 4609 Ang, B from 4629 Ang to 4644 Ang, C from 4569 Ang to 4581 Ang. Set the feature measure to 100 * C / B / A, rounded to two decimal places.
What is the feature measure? 4.86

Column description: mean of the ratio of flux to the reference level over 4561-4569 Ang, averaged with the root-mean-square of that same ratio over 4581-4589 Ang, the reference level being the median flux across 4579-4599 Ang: 1.00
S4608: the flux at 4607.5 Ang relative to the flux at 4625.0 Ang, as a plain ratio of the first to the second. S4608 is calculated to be 0.84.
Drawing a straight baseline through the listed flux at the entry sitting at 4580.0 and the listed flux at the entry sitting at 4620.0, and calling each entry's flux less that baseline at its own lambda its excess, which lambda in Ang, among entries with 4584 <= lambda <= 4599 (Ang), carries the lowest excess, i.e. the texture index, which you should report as 4597.5 Ang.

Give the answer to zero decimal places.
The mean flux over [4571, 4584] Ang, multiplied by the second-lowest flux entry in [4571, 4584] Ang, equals 541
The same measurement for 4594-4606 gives 428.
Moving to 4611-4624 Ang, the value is 456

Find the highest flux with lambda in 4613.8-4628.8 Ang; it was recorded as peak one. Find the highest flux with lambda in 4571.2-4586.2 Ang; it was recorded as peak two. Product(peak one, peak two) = 592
